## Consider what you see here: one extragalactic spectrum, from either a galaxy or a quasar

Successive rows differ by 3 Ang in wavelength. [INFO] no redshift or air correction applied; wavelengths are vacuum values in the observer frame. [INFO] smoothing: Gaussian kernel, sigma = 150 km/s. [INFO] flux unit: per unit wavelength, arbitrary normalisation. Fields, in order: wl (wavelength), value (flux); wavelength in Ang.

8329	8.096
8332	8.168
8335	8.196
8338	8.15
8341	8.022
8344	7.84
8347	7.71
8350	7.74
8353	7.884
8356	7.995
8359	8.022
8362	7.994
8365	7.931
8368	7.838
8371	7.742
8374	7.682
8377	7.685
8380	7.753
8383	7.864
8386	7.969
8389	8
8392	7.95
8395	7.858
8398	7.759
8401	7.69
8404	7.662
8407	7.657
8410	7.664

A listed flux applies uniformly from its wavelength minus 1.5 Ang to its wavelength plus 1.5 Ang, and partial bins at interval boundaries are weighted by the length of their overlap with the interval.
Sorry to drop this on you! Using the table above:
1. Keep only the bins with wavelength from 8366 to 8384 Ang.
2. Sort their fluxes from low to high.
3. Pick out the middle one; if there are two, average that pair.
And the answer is 7.75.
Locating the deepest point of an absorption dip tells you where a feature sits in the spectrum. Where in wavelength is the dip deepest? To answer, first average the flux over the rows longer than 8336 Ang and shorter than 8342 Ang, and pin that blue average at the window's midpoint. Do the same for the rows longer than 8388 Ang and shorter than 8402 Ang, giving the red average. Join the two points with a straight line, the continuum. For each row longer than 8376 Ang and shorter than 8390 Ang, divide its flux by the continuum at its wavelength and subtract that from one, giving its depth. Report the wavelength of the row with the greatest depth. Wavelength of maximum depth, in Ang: 8377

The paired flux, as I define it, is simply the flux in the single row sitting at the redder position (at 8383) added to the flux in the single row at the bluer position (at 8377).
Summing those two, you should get 15.5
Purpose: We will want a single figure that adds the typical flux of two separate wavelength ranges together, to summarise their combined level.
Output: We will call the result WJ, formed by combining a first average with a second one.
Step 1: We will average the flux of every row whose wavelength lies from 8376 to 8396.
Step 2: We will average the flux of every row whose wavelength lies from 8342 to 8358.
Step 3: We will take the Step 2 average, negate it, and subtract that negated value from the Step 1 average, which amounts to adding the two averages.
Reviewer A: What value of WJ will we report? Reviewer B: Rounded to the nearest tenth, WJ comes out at 15.7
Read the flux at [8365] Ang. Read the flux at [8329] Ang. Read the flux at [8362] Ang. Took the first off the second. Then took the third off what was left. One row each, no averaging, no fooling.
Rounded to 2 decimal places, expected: -7.83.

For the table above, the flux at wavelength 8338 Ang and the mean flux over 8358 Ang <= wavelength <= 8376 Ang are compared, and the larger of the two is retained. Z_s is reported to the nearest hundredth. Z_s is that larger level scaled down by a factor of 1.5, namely 5.43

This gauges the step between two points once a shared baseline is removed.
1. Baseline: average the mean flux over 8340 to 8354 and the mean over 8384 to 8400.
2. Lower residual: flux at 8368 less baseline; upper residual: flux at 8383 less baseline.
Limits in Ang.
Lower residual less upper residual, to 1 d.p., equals 0.0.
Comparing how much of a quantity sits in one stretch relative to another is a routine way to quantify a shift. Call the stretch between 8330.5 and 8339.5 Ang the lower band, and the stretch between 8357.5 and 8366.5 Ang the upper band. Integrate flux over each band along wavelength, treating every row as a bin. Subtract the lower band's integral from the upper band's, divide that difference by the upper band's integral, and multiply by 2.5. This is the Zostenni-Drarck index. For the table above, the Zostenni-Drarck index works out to -0.059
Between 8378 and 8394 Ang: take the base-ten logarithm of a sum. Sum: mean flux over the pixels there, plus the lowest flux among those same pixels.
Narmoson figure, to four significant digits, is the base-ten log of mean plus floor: 1.195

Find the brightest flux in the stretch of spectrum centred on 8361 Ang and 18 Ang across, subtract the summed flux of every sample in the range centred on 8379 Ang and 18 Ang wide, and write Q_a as -38.7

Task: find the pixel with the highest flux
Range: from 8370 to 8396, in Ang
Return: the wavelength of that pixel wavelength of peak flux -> 8389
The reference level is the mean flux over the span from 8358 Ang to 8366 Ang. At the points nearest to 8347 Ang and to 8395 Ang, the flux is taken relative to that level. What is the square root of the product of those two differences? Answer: 0.18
